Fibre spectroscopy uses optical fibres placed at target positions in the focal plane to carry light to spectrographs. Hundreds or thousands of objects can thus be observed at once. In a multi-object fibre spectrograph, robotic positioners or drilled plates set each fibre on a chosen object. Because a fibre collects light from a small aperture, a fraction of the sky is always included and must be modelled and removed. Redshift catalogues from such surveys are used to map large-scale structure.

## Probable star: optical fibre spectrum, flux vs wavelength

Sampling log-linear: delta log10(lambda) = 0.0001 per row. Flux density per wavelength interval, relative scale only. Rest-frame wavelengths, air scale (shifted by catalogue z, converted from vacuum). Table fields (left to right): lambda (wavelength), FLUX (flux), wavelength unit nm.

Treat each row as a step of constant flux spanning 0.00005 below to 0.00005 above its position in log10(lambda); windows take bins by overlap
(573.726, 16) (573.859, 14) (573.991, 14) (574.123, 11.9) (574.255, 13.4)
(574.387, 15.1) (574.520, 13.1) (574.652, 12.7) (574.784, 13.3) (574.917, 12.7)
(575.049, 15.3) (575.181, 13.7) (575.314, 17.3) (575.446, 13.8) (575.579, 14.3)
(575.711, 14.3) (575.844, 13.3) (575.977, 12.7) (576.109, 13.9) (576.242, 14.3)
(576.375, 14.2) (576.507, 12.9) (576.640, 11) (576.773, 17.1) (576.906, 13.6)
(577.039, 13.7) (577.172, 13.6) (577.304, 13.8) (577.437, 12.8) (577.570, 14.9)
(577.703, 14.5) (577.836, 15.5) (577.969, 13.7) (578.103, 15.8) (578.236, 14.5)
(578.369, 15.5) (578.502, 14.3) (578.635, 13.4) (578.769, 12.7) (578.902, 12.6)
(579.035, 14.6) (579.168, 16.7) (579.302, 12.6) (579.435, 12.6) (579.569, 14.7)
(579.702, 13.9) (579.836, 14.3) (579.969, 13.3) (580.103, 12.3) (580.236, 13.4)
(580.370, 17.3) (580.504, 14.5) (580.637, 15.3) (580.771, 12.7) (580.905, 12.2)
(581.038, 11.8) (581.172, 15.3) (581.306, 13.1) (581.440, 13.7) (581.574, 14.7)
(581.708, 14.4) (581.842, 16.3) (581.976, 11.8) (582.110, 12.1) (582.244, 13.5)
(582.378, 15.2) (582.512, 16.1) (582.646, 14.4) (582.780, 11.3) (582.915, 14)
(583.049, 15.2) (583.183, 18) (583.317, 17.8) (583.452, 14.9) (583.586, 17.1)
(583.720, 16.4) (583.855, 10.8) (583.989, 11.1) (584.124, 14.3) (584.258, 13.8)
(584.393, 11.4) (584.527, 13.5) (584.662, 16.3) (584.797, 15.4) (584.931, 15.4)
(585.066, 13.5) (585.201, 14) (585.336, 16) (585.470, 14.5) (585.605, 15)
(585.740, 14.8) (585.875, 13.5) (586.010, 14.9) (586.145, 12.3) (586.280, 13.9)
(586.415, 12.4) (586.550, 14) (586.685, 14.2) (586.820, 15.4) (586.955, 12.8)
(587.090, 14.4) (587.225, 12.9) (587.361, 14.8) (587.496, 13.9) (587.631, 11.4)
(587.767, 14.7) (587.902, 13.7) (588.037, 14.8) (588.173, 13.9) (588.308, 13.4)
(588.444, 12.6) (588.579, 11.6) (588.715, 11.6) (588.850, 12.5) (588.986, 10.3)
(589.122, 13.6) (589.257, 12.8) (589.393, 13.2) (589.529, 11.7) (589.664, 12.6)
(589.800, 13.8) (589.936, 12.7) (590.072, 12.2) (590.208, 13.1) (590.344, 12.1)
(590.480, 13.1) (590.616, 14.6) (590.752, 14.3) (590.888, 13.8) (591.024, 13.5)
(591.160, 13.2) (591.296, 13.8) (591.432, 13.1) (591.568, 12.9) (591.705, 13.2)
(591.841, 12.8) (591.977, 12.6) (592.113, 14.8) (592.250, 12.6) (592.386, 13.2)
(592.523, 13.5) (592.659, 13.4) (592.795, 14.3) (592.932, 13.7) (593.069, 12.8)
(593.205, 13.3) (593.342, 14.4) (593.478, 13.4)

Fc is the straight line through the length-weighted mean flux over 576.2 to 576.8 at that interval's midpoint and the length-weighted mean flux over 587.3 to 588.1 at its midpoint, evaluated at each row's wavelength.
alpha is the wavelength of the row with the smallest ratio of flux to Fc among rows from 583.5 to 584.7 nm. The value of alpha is 583.855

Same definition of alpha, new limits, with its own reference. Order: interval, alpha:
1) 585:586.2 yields 586.145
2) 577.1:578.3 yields 577.437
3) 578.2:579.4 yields 579.302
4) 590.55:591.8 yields 591.568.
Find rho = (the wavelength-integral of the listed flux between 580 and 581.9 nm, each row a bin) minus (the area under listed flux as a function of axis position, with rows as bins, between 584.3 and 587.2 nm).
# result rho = -14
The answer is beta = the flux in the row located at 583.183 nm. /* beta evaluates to 18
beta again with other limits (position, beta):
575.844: 13.3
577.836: 15.5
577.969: 13.7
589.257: 12.8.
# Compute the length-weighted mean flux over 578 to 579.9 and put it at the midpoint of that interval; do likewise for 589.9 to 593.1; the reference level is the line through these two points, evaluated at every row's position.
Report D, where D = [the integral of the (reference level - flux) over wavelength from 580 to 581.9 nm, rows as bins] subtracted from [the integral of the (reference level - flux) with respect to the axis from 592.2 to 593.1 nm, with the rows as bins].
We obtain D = 0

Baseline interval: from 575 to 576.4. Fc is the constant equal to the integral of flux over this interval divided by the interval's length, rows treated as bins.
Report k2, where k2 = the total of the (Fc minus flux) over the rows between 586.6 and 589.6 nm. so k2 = 24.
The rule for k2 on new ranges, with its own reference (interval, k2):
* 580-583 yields 8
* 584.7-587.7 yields 4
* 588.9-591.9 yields 27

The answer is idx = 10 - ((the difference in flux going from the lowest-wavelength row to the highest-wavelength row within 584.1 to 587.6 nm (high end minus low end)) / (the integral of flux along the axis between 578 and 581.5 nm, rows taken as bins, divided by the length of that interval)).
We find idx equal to 10.0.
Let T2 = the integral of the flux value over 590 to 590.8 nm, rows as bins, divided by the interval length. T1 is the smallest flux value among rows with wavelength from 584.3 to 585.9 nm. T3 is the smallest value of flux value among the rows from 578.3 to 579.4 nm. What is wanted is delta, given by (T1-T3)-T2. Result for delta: -14.4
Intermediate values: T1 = 11.4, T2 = 13.2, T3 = 12.6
